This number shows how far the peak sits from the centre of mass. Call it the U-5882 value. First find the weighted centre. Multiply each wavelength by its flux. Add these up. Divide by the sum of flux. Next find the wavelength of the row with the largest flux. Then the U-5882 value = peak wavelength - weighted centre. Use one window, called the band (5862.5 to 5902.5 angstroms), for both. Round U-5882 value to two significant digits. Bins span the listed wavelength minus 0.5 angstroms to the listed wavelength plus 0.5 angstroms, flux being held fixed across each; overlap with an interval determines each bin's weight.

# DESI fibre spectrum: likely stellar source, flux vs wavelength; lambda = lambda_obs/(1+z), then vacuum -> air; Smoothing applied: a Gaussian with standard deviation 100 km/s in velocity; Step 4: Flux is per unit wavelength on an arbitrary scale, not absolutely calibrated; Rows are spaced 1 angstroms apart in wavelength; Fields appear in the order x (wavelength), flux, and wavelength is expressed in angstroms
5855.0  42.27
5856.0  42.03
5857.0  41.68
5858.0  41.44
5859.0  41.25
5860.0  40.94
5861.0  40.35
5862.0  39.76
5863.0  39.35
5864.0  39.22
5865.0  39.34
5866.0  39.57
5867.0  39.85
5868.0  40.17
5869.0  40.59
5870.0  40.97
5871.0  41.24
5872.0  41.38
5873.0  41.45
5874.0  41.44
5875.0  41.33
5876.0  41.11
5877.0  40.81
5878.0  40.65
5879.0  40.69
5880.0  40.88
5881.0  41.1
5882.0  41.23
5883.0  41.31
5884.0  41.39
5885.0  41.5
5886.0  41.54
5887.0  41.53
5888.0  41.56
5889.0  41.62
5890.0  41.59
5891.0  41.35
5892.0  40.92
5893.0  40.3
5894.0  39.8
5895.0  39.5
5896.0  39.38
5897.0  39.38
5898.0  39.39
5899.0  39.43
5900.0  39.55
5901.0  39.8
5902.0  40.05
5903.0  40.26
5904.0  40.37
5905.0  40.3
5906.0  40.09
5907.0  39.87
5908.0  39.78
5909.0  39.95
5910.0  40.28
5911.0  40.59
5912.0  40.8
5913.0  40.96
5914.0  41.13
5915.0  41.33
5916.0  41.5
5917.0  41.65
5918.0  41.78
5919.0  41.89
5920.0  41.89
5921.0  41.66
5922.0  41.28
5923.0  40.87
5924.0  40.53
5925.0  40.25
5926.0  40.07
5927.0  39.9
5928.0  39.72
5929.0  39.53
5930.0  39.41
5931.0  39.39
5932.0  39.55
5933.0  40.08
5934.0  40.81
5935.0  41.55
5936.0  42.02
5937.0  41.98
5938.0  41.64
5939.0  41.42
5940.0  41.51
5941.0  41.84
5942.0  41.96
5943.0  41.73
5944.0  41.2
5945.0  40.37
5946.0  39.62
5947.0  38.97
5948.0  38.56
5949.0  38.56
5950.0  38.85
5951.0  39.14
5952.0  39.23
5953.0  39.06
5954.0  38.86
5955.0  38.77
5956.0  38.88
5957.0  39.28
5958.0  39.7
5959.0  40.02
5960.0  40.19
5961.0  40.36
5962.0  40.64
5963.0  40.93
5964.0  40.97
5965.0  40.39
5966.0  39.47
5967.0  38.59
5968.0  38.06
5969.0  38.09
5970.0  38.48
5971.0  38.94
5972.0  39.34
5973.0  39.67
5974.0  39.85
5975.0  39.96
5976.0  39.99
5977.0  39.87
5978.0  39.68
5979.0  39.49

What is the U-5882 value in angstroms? 6.5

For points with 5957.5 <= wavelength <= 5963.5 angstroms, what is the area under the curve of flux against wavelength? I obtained 242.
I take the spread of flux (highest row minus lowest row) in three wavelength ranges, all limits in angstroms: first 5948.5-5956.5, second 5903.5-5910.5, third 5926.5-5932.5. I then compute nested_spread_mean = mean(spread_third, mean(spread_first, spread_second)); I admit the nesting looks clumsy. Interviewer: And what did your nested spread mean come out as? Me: 0.57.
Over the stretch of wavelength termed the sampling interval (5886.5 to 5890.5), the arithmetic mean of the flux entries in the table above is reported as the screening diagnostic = 41.6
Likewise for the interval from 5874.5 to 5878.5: 41.0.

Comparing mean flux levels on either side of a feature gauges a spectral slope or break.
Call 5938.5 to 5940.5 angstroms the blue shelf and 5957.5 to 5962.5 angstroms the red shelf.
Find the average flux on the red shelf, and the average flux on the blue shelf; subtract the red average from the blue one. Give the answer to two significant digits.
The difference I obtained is 1.3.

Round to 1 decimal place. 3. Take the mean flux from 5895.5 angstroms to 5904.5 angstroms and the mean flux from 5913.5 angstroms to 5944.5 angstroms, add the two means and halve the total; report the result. 40.4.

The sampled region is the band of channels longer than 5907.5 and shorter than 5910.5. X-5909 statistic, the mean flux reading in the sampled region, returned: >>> 40.0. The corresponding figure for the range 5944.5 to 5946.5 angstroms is 40.0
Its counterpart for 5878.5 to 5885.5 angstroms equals 41.2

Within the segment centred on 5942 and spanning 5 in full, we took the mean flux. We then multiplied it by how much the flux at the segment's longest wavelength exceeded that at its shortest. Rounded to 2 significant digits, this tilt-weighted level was -13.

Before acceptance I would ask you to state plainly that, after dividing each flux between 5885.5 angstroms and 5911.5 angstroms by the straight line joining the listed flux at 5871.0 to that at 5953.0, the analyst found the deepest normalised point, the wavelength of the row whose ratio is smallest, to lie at 5896.0 angstroms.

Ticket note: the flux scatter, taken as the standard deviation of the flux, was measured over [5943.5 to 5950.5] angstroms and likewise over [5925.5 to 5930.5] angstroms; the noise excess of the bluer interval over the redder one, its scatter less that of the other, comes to -0.7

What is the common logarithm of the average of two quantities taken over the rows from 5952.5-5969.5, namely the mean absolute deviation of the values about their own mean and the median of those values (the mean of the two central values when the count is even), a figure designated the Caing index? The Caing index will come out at 1.30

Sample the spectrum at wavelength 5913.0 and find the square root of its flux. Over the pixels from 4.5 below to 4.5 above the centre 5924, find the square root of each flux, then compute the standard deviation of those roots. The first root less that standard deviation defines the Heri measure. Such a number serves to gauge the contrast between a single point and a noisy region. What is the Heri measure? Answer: 6.34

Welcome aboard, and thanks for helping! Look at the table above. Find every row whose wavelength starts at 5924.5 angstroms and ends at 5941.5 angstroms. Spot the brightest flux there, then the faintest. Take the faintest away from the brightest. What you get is 2.6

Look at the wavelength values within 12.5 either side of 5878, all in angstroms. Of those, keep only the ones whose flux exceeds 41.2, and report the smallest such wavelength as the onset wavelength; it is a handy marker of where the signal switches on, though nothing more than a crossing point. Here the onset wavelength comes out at 5871.0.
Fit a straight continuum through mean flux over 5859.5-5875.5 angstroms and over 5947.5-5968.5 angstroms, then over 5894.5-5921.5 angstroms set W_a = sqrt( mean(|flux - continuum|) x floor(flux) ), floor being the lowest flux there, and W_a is 5.7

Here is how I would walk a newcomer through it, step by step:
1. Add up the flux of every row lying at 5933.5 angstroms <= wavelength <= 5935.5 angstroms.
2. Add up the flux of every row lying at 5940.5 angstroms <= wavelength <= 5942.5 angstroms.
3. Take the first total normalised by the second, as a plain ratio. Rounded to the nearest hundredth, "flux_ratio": 0.98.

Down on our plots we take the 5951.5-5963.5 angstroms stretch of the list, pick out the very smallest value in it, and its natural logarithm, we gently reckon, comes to 3.66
